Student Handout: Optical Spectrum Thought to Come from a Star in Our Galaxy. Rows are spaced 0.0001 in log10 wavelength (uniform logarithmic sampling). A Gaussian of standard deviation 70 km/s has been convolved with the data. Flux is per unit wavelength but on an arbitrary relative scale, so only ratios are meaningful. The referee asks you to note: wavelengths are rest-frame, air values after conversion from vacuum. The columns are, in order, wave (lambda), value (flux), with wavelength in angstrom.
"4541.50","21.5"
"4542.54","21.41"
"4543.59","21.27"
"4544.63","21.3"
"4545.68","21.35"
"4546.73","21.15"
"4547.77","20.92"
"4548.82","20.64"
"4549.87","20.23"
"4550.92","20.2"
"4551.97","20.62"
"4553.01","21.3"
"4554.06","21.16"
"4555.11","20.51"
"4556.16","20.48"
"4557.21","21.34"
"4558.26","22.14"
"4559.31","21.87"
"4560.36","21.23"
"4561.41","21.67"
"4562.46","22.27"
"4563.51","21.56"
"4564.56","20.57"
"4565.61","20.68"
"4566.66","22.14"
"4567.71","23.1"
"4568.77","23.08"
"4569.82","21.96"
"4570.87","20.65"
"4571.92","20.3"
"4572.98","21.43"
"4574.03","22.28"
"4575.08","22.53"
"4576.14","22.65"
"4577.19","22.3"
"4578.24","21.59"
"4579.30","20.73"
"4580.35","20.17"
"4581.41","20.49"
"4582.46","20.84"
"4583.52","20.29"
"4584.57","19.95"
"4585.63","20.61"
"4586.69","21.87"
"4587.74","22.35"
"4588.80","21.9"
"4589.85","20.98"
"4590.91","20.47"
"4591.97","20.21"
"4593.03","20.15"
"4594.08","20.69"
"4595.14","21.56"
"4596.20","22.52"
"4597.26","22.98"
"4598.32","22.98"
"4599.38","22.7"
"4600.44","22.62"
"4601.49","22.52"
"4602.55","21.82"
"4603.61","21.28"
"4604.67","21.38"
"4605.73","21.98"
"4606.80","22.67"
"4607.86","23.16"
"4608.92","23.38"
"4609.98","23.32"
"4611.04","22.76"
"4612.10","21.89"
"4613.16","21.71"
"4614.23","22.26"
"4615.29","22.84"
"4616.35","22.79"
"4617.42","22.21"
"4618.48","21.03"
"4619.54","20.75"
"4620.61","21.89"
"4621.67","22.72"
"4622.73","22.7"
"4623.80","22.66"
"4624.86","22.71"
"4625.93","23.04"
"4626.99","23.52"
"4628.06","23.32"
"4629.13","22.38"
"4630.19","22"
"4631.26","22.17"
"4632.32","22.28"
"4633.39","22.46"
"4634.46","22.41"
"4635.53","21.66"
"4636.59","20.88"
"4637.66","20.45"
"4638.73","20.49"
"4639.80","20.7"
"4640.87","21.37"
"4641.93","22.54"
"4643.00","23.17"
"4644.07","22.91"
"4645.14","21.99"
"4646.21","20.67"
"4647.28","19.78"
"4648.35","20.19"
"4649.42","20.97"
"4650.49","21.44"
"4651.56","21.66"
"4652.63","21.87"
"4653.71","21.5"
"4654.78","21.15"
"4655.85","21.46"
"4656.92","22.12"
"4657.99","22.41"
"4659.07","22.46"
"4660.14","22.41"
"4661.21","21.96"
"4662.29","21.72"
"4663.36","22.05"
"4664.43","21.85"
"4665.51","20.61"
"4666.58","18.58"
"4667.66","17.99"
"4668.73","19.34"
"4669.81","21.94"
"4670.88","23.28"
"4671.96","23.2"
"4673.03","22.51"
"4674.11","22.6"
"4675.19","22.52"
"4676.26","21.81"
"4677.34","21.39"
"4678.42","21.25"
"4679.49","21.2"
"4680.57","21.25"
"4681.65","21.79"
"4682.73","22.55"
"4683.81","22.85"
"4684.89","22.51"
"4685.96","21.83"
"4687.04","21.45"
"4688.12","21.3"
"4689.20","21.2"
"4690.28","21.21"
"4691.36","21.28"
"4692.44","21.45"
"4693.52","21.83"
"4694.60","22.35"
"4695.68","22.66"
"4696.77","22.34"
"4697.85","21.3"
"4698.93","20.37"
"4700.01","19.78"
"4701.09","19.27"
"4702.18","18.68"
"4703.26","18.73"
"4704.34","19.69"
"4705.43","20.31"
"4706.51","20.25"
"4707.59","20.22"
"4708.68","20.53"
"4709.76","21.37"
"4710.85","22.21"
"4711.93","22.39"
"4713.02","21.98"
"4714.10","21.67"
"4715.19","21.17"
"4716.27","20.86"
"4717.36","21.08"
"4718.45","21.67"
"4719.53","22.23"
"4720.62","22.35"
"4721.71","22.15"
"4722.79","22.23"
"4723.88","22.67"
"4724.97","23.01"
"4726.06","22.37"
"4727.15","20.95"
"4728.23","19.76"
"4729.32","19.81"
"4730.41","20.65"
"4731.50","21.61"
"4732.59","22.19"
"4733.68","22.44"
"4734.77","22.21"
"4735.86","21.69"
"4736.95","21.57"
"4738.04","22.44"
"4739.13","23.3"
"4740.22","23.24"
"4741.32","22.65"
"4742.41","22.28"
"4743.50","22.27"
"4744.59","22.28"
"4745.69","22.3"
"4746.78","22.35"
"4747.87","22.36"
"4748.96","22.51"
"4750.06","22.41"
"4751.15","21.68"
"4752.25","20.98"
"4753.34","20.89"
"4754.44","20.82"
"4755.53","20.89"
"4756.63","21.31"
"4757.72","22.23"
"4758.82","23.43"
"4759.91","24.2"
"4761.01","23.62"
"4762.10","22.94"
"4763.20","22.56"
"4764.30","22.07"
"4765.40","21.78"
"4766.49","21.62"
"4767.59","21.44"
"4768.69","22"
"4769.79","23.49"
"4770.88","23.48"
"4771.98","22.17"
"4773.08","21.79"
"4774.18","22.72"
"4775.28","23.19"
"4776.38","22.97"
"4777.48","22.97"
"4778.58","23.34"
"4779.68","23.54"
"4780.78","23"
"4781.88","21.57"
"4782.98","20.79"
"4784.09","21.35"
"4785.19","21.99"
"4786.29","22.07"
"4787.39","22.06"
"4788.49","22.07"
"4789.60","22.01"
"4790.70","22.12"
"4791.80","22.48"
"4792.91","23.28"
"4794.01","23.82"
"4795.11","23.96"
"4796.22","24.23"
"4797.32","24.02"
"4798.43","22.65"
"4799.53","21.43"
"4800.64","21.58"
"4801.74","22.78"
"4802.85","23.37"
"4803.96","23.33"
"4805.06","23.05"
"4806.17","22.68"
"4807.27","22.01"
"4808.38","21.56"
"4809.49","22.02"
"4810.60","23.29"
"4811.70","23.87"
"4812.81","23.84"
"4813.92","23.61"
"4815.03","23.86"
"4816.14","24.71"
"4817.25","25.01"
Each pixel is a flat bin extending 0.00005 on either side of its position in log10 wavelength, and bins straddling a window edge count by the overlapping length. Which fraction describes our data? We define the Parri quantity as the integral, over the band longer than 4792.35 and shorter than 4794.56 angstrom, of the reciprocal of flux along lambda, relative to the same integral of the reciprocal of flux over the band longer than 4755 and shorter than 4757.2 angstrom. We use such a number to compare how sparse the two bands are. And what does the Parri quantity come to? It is 0.90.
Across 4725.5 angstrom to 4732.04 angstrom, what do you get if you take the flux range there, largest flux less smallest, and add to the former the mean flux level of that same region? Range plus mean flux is 23.5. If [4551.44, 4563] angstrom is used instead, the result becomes 23.1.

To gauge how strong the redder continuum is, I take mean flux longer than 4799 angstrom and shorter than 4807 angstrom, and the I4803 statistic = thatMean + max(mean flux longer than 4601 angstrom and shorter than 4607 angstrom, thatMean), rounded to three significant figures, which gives 45.2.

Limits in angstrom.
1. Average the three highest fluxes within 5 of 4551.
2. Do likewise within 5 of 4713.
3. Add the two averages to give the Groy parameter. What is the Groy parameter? 43.4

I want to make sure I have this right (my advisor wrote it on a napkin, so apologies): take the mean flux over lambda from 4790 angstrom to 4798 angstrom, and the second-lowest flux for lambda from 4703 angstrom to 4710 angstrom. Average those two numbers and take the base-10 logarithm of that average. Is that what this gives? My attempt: 1.33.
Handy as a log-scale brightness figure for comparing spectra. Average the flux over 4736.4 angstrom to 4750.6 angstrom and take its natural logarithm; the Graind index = 3.11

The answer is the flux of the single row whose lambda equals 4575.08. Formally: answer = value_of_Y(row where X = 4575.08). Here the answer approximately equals 22.53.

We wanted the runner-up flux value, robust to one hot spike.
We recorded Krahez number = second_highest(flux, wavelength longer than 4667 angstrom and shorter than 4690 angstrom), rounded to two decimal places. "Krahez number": 23.20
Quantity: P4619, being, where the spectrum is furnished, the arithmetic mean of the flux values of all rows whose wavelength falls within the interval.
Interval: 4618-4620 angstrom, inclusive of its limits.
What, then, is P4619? 20.9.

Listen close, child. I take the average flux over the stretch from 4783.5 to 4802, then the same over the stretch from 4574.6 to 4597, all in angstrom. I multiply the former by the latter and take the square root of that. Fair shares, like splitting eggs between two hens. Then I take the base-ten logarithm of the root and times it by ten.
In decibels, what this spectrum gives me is 13.40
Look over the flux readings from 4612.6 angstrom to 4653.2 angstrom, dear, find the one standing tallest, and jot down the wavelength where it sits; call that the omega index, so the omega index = 4626.99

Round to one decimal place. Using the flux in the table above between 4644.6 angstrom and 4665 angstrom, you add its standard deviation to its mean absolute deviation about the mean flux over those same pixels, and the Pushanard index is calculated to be 1.3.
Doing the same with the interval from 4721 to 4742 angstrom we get 1.8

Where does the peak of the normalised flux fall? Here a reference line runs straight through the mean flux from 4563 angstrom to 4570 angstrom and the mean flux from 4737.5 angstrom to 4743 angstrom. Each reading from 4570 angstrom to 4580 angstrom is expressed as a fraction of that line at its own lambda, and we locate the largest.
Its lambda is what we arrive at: 4576.14 angstrom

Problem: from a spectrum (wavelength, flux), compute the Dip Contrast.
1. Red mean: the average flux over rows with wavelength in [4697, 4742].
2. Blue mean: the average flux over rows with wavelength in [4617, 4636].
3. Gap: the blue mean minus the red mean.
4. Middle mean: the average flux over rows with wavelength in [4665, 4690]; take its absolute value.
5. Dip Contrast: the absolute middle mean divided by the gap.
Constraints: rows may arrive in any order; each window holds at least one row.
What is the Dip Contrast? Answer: 22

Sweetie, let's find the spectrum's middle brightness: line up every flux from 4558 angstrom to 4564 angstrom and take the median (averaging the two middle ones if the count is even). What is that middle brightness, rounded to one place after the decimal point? 21.8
